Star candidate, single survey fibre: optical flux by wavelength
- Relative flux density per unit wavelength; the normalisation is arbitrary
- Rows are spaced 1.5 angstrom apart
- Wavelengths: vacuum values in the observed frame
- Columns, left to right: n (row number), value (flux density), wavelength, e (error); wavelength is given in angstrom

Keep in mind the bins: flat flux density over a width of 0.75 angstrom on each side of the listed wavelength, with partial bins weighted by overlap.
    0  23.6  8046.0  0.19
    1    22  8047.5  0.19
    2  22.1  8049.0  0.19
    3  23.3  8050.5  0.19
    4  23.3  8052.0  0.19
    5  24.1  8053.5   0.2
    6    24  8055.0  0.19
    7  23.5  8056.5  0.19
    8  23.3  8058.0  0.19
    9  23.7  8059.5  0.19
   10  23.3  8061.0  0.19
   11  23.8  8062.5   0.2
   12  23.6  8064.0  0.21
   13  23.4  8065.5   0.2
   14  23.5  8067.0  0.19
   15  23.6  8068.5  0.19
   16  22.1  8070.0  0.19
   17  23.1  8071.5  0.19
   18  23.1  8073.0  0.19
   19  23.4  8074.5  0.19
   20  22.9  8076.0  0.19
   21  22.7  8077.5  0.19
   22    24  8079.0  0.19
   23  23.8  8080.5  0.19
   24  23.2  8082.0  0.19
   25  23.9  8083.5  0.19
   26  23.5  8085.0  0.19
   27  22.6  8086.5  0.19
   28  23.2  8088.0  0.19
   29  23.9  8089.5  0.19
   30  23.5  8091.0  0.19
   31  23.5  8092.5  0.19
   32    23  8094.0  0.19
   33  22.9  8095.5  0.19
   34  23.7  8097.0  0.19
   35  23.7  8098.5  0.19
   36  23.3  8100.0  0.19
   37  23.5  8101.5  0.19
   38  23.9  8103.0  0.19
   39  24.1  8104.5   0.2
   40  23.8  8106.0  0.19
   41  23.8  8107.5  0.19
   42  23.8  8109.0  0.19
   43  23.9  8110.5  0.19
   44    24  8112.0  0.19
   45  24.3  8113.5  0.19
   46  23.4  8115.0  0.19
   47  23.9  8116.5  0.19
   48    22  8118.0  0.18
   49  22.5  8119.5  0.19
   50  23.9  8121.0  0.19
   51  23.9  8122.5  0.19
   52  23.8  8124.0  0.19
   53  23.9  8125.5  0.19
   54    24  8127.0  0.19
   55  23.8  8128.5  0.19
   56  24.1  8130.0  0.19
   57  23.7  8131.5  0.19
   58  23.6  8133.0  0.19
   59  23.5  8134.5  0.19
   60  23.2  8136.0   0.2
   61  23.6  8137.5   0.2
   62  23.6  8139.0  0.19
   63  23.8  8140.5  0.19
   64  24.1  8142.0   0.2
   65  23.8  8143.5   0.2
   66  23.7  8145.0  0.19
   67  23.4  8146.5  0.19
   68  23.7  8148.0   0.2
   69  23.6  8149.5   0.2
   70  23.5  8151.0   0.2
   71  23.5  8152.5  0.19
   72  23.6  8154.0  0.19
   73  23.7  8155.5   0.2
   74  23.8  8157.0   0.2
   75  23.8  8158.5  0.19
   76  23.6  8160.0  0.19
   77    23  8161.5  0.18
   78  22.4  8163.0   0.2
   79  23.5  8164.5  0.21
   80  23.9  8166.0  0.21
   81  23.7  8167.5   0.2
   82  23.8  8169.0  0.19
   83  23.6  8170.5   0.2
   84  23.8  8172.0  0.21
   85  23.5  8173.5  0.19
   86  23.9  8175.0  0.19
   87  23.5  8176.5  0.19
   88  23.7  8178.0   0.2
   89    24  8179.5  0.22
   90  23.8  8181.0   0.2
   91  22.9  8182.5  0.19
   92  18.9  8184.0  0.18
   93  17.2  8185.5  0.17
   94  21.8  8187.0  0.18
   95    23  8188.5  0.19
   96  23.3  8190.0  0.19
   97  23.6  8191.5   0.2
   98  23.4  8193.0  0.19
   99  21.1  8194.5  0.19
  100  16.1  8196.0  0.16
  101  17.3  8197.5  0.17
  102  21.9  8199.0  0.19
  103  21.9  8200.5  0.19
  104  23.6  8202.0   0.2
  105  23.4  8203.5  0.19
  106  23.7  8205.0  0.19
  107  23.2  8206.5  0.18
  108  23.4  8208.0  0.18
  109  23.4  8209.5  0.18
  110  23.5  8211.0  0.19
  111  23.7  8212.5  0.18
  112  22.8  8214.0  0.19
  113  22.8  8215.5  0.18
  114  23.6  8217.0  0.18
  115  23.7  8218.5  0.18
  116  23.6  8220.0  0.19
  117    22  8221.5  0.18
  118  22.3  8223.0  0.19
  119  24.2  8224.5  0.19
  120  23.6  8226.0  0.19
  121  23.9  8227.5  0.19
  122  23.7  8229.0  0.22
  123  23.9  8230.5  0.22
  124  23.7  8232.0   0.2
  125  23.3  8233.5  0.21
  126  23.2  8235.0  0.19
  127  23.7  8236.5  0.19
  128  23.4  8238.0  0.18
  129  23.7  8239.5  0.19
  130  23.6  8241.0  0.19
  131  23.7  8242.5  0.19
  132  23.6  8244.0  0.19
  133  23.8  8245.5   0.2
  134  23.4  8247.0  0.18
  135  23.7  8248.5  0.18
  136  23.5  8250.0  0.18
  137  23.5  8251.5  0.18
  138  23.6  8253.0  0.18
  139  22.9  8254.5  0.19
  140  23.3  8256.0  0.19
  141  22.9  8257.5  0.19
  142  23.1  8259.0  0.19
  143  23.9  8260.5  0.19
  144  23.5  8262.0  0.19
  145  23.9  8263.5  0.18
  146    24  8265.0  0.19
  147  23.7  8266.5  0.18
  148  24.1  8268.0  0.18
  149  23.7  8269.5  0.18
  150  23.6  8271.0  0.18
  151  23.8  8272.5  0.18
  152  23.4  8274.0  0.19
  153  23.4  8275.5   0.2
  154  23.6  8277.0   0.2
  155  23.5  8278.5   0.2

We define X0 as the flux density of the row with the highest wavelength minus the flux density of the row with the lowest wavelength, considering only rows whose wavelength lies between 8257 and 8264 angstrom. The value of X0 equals 1.0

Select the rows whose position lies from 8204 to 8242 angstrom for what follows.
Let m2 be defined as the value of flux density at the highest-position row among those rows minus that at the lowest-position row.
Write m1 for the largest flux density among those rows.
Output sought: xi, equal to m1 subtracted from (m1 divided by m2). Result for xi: -266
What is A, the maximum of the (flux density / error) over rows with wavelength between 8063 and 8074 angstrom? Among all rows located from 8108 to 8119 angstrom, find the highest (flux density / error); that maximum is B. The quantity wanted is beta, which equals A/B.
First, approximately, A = 124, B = 128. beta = 0.97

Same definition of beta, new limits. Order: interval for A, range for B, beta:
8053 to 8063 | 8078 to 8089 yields 1.00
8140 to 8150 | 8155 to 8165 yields 0.98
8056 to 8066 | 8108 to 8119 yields 0.98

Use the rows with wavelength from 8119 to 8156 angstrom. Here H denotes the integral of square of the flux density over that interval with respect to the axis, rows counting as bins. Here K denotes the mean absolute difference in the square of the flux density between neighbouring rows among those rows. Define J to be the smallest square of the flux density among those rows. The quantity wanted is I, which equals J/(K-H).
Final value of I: -0.0244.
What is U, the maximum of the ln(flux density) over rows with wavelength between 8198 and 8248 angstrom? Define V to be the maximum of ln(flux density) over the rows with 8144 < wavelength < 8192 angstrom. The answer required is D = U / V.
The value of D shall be 1.00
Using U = 3.19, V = 3.18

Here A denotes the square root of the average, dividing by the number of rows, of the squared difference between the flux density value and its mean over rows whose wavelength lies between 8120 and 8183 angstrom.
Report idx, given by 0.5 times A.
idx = 0.16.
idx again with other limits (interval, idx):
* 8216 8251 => 0.23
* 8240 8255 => 0.12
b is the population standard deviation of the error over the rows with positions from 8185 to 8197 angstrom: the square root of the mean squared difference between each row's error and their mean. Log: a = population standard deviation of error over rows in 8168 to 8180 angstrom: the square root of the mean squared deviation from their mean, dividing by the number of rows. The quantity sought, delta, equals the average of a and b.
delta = 0.011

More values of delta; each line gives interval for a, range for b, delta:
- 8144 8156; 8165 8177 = 0.007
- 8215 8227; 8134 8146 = 0.005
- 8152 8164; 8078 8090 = 0.003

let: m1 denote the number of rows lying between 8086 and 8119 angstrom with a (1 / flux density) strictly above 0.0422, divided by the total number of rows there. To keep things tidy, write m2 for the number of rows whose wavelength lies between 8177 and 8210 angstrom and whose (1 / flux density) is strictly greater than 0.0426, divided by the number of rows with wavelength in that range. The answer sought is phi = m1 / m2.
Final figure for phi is 0.6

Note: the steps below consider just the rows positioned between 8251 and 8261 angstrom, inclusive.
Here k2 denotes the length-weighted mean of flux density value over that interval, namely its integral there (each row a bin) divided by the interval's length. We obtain 23.3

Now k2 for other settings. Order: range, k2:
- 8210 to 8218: 23.3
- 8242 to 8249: 23.6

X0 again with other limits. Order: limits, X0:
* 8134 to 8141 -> 0.3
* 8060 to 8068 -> 0.2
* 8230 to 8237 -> -0.2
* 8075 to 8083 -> 0.3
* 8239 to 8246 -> 0.1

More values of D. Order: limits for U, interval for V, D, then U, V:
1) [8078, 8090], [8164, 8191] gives 1.00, 3.18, 3.18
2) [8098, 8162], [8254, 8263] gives 1.01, 3.19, 3.17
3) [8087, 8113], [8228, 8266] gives 1.00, 3.18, 3.18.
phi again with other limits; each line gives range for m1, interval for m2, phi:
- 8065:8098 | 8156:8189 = 2.4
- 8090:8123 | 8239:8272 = 1.8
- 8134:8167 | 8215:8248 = 1.9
